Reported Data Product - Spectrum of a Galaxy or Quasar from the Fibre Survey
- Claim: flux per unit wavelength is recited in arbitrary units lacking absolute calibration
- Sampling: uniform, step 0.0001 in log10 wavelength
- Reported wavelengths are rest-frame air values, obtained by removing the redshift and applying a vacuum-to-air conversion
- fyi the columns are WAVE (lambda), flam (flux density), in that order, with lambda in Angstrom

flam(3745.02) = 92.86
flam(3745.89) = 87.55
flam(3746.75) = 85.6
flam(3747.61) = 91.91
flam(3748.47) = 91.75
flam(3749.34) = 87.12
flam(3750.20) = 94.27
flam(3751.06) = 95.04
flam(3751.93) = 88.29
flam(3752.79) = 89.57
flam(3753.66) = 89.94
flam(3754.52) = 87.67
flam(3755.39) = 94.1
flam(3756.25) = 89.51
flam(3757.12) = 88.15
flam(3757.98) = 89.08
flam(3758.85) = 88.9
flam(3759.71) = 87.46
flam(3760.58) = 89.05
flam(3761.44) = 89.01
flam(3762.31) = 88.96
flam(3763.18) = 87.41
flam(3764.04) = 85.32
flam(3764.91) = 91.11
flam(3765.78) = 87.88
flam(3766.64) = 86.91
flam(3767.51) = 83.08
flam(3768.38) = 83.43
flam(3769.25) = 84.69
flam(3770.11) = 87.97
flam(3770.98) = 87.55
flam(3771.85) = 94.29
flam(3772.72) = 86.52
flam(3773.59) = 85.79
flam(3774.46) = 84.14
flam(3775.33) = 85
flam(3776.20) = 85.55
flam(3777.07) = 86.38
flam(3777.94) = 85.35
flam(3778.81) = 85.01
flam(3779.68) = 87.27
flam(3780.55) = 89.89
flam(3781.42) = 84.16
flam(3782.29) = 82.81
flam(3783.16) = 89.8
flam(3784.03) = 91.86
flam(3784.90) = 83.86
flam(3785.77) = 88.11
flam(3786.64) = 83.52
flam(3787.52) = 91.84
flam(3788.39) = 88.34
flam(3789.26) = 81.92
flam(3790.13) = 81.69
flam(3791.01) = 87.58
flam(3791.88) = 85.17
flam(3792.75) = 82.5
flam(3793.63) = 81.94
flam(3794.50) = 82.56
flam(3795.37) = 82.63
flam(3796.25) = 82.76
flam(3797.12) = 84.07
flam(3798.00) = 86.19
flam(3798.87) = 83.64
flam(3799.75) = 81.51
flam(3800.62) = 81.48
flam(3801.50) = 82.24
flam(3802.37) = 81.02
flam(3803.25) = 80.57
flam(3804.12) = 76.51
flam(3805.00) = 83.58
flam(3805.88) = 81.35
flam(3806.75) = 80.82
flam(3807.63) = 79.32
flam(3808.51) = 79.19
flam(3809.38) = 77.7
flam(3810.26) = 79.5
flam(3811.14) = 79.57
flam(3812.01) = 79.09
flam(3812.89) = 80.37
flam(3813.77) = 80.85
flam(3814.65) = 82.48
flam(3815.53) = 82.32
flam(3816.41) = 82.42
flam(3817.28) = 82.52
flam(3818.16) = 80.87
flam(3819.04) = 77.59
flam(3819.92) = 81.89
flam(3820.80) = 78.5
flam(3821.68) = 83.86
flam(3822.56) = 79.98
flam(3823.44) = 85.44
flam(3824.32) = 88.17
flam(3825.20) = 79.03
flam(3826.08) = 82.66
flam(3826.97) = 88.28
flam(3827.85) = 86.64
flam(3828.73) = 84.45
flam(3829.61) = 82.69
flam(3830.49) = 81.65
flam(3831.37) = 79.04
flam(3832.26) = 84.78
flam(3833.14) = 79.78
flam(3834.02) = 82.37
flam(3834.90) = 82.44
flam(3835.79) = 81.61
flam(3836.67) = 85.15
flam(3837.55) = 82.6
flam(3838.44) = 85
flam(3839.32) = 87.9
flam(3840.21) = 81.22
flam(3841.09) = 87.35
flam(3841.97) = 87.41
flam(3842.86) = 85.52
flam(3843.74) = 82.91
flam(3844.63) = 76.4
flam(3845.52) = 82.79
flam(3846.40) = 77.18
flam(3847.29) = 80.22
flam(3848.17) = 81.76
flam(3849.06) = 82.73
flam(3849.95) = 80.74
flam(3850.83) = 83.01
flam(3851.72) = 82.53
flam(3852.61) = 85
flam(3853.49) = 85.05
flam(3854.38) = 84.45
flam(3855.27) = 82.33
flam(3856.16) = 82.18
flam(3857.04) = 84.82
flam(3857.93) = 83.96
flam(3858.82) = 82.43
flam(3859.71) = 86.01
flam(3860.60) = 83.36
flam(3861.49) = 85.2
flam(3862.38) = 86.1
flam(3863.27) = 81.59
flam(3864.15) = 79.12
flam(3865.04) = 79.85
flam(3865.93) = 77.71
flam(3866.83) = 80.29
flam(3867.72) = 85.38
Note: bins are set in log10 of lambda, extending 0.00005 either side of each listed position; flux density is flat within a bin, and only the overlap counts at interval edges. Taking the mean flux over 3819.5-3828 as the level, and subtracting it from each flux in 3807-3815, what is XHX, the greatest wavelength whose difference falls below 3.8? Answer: 3814.65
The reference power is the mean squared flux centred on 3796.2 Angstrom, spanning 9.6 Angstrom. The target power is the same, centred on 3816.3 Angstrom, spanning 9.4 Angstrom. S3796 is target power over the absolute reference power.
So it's 0.95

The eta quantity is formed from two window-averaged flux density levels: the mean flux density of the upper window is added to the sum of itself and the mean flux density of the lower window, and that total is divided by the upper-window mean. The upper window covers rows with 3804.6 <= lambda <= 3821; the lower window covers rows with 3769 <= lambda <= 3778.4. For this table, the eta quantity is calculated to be 3.076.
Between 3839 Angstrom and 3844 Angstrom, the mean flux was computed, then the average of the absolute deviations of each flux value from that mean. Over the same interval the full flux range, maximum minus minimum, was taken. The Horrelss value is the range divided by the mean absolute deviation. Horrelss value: 3.0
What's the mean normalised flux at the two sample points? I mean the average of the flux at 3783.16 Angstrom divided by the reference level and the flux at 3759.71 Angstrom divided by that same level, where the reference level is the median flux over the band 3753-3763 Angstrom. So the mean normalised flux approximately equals 0.996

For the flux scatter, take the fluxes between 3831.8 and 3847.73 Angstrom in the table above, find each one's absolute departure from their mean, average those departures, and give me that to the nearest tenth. 2.5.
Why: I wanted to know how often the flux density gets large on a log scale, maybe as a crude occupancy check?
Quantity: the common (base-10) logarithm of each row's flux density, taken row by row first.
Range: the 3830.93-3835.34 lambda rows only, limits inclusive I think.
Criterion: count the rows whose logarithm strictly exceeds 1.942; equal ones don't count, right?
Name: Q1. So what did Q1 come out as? 0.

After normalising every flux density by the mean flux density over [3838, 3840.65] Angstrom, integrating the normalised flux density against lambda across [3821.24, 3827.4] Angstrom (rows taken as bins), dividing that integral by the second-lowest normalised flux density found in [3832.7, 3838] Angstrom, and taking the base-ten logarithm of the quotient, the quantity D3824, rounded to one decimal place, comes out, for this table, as 0.8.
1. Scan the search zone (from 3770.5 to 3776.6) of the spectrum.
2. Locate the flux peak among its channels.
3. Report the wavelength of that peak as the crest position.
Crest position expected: 3771.85 Angstrom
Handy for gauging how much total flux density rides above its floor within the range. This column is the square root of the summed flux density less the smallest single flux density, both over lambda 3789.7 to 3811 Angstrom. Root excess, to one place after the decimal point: 43.5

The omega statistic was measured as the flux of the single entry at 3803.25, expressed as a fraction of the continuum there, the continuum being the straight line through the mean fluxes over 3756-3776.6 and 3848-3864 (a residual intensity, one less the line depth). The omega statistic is 0.94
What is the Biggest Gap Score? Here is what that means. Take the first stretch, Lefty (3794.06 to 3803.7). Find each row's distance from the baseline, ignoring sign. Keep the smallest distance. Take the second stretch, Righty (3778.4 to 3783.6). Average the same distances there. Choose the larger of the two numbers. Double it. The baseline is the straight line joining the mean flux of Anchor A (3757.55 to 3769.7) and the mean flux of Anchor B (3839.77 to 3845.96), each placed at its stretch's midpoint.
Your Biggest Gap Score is 5.0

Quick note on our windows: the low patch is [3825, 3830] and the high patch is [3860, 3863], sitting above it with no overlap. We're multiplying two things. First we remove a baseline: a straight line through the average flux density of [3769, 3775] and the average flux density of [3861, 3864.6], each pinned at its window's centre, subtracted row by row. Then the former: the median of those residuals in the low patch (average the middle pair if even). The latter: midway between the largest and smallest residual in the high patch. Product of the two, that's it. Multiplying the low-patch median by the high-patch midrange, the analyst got -1.7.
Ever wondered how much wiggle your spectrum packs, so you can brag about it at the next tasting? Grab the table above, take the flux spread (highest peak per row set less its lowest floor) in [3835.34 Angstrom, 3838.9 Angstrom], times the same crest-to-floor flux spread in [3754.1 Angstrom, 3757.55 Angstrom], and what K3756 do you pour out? 23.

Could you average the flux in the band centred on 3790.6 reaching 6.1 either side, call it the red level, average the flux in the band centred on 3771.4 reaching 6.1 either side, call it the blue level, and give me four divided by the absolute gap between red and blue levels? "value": 2.3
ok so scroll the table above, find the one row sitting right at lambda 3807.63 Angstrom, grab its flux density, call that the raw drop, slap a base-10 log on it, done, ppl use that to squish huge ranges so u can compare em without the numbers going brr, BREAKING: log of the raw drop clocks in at 1.90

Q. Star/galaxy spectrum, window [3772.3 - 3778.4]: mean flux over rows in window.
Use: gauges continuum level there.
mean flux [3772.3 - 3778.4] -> 85.5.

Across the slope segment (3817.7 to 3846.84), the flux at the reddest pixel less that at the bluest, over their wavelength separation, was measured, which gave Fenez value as -0.13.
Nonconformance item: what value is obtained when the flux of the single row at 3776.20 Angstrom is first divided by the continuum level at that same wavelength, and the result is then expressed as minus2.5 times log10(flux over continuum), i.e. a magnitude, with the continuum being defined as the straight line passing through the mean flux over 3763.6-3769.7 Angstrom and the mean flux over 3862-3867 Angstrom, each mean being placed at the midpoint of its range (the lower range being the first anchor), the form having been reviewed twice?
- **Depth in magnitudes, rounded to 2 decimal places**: 0.00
